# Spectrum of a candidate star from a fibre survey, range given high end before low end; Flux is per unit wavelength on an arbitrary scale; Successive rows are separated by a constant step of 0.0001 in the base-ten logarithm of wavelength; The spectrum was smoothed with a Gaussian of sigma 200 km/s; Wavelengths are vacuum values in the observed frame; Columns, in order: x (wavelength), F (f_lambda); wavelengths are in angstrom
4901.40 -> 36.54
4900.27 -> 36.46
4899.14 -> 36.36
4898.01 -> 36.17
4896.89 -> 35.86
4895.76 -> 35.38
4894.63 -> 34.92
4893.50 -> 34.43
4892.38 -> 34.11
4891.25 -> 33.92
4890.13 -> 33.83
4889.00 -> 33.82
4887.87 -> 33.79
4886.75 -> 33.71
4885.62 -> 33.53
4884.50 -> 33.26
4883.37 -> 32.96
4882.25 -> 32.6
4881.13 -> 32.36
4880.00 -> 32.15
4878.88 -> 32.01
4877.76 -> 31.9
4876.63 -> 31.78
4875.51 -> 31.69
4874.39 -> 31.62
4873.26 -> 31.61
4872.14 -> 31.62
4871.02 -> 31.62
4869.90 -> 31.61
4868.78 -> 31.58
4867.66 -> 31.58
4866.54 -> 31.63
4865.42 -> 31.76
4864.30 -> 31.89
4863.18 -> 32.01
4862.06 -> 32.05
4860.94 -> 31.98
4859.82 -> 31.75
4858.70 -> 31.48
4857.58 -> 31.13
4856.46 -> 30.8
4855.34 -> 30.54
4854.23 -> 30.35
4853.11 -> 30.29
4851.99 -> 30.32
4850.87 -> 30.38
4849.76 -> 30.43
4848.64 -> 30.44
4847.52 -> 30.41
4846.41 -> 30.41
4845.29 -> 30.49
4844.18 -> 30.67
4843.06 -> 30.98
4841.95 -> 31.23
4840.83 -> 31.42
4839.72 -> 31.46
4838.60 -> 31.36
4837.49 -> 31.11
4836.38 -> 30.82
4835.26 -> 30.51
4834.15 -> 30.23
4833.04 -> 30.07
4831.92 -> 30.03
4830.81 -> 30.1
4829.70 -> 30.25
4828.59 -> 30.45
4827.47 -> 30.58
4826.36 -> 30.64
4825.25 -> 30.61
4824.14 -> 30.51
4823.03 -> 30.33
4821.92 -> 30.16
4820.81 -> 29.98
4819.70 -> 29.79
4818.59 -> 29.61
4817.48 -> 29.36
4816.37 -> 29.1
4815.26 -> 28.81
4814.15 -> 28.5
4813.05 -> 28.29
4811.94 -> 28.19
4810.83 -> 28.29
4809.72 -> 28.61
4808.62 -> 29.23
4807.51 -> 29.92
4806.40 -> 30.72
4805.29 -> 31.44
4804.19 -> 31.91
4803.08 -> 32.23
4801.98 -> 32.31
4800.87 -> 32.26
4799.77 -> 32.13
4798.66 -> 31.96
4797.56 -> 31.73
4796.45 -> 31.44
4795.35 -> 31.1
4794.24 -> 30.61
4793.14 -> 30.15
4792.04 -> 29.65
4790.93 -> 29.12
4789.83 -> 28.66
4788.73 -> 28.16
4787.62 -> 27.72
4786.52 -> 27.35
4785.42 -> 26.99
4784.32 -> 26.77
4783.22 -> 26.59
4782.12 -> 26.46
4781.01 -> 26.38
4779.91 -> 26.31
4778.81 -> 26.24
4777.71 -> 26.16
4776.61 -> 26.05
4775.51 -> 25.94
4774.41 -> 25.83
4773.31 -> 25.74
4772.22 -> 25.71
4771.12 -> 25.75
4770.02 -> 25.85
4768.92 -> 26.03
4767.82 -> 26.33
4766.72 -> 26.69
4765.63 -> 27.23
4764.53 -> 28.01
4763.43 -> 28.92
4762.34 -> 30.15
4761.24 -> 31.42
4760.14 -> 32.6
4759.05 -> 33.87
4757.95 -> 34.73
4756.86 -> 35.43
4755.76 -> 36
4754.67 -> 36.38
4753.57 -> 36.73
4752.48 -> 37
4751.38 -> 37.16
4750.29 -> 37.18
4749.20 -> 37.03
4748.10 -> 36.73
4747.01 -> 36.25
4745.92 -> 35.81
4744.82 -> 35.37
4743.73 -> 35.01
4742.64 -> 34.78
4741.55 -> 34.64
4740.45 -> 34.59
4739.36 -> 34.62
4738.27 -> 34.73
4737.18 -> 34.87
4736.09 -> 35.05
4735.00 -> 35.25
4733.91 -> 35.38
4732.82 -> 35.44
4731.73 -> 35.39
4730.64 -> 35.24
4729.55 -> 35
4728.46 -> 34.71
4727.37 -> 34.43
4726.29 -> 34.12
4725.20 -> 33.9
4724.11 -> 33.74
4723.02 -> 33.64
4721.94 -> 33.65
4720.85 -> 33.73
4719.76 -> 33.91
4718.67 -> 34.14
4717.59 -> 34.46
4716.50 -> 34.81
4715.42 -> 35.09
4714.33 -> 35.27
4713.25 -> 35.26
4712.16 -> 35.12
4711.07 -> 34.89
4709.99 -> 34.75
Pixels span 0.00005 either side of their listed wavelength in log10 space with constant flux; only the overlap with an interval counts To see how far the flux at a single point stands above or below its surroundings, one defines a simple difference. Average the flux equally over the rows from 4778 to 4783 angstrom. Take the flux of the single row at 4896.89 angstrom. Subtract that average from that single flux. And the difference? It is 10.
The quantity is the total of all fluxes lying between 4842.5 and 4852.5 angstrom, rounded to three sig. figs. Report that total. 275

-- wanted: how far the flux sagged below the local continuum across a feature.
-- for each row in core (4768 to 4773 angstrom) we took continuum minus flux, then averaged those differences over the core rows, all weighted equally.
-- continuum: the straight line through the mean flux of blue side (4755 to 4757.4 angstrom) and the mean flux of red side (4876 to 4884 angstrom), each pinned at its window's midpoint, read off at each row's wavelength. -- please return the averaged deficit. 9.5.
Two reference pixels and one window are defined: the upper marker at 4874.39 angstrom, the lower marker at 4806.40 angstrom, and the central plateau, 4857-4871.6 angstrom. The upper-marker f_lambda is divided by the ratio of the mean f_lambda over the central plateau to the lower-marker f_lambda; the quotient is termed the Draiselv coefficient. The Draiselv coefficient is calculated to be 31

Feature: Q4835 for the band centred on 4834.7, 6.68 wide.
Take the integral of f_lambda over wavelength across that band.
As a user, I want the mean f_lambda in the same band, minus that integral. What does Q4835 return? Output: -173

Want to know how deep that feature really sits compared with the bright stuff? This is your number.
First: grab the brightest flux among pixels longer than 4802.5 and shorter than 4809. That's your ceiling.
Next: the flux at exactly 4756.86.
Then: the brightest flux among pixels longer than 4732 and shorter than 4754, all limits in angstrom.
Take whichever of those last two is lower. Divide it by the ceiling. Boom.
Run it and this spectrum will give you 1.10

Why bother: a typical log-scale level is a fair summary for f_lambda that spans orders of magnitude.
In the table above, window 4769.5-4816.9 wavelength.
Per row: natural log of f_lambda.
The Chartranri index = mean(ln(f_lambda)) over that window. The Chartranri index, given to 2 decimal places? 3.35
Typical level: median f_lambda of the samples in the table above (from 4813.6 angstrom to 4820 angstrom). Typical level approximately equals 29.2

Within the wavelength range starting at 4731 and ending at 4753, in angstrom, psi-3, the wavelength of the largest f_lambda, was 4750.29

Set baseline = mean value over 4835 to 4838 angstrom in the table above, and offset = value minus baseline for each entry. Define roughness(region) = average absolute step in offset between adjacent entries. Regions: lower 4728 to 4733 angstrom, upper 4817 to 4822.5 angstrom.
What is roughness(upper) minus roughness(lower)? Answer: 0.02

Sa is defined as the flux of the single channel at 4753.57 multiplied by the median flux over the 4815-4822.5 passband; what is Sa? 1088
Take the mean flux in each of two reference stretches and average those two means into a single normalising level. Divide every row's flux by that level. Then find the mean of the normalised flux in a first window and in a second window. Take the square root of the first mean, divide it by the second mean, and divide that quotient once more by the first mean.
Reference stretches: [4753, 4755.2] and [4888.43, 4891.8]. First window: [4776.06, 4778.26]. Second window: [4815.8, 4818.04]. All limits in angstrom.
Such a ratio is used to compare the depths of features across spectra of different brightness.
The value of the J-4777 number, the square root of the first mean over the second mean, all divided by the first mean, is 1.399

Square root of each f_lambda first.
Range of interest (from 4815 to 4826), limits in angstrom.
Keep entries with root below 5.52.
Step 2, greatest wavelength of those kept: 4823.03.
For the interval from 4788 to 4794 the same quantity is 4793.14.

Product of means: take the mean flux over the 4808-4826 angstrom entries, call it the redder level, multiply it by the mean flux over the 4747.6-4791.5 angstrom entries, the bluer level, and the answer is 872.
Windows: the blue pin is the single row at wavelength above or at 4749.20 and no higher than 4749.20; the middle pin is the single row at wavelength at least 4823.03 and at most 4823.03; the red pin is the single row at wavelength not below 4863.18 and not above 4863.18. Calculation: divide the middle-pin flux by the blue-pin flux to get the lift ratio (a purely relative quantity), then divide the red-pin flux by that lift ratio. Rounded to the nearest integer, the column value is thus 39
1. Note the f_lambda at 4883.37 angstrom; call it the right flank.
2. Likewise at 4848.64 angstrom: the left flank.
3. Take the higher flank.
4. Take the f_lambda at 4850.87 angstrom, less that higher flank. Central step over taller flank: -2.6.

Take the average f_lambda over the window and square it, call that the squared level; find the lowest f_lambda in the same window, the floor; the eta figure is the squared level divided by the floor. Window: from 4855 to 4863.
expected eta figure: 32.3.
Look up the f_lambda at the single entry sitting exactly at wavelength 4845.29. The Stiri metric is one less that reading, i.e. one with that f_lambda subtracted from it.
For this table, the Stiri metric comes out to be -29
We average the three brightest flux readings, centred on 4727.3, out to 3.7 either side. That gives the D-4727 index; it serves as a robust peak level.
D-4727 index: 35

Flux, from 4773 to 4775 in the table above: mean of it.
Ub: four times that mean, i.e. 103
